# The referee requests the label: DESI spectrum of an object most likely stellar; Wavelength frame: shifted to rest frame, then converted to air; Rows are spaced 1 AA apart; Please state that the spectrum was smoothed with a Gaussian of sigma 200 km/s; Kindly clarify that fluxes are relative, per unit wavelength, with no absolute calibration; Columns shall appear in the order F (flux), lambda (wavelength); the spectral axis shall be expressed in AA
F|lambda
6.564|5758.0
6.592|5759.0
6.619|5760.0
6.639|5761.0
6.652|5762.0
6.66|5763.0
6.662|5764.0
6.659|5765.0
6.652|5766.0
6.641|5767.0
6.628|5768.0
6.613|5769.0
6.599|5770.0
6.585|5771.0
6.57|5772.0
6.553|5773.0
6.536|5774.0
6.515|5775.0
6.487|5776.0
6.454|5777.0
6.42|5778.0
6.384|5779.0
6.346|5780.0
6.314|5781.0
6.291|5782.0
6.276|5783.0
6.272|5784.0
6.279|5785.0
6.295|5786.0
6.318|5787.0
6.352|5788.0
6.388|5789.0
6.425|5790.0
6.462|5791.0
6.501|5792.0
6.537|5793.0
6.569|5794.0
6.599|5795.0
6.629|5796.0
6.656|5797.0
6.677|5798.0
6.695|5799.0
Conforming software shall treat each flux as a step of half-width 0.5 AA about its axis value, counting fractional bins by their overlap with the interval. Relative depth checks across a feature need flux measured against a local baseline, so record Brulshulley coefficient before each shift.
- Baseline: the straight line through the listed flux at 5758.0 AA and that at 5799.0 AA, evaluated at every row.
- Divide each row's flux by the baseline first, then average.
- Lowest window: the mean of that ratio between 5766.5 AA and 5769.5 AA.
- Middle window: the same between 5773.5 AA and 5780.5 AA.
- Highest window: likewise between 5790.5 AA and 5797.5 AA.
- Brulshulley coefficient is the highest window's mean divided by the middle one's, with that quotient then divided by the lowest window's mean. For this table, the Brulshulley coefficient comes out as 1.00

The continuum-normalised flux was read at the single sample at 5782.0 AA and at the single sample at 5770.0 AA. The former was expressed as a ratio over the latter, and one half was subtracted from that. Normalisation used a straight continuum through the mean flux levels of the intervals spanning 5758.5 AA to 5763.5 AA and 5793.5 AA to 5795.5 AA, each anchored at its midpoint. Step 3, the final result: 0.46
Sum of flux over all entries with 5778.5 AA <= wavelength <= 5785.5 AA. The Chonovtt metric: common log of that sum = 1.65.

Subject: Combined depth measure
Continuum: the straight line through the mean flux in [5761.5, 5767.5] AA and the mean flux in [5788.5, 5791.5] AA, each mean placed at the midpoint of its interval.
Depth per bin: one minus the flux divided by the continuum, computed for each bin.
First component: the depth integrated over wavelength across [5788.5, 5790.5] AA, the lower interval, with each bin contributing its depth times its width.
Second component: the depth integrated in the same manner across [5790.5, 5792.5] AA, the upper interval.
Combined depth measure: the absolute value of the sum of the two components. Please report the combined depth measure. 0.01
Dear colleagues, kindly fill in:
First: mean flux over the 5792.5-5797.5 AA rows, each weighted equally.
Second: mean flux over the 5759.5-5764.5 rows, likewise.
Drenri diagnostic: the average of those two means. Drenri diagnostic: 6.62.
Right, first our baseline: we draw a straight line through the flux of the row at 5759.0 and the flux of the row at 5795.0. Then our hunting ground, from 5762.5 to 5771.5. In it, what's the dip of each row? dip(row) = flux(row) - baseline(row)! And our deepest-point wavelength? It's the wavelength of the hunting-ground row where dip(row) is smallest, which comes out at 5771.0 AA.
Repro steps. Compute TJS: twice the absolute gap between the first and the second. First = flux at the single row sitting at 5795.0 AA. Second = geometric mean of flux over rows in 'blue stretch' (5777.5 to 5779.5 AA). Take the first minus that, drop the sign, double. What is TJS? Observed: 0.39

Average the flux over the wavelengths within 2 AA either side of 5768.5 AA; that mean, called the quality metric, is 6.62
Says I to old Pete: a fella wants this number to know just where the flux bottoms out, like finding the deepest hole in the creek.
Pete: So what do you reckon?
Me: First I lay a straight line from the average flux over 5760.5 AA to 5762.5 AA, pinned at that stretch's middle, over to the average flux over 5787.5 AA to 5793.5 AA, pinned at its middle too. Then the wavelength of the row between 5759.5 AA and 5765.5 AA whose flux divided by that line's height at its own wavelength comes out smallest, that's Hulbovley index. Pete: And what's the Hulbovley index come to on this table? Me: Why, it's 5760.0 AA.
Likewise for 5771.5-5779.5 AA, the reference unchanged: 5779.0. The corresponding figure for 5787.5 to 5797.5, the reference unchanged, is 5788.0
